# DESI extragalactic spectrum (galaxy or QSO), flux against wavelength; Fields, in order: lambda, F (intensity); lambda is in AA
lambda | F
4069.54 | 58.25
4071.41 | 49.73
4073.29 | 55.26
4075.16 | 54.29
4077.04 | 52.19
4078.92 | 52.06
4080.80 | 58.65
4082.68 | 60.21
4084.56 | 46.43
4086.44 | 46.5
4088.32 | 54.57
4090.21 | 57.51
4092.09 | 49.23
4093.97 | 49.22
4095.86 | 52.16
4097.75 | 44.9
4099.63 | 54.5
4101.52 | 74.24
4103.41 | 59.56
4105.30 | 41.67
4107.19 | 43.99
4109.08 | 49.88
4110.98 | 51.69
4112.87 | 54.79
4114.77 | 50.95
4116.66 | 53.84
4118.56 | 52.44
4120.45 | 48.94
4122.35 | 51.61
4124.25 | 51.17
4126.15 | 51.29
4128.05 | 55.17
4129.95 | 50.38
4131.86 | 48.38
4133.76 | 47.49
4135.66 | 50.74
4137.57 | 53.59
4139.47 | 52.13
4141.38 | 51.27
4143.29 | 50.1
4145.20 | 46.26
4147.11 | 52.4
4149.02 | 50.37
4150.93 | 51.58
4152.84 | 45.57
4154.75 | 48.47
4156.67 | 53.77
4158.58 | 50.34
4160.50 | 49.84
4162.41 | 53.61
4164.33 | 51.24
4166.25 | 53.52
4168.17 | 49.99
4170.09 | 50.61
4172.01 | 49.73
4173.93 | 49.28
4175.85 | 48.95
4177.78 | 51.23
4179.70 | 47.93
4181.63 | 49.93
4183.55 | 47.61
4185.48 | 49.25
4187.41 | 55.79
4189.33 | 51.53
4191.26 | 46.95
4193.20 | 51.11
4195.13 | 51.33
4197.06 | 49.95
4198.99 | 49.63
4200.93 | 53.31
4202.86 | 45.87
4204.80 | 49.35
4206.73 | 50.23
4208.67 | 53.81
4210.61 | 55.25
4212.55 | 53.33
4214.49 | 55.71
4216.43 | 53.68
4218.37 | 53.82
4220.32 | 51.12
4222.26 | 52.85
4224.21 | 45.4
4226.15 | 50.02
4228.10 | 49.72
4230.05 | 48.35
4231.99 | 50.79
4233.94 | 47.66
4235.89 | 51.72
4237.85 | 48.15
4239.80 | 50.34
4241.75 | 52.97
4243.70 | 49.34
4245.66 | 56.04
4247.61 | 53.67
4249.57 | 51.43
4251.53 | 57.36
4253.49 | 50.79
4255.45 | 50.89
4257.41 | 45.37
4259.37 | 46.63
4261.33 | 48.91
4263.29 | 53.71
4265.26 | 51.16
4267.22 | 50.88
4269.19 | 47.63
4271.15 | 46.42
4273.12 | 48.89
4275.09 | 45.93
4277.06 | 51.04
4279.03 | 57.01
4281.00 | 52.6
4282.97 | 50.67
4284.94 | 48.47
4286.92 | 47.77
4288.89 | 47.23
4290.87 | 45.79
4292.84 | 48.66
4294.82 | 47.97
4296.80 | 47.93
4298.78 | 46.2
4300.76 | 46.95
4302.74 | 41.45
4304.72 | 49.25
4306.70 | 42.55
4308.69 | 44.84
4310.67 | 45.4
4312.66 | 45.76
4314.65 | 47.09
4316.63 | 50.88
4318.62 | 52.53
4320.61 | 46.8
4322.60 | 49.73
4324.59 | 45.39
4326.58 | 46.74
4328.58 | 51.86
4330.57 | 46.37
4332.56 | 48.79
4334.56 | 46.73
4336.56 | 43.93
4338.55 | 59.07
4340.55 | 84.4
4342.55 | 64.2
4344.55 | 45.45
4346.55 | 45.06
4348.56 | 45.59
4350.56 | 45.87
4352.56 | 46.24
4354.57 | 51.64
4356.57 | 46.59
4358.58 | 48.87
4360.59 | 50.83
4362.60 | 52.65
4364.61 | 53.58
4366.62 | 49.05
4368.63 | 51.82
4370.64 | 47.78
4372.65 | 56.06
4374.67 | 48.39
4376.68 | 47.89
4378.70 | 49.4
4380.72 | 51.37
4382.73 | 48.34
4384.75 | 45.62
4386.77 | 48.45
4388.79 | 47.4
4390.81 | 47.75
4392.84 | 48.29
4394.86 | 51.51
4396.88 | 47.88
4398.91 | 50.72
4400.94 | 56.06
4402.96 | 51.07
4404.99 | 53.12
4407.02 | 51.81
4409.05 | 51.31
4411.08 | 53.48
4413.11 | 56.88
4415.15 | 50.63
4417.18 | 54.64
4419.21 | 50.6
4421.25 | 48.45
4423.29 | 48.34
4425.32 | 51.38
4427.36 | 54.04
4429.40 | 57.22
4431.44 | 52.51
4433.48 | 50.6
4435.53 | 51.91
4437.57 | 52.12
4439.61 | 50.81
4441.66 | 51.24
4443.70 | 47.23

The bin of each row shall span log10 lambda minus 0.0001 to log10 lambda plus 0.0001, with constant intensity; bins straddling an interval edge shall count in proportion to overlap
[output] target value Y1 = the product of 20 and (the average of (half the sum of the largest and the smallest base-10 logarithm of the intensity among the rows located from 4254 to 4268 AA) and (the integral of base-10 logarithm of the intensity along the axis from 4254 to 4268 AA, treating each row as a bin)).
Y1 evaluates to 254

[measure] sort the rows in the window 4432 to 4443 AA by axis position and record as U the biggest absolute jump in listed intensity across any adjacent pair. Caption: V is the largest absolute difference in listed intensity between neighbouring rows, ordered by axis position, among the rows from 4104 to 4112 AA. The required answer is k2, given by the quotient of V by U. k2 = 4.5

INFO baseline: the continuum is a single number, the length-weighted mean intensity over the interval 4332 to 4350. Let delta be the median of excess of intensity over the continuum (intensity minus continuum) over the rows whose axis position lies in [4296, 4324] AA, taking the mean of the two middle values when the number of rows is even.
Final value -6.7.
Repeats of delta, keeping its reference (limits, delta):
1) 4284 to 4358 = -6.8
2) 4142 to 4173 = -3.2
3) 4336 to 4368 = -4.6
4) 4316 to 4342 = -4.8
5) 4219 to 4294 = -3.4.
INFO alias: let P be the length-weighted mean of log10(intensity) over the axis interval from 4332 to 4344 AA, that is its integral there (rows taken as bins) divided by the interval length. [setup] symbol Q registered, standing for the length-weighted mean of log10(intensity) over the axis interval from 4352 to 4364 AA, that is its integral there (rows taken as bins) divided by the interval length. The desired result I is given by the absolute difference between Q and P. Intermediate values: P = 1.75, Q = 1.695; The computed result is 0.054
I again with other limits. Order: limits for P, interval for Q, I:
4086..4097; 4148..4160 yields 0.013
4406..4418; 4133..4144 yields 0.018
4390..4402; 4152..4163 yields 0.001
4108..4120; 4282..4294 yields 0.034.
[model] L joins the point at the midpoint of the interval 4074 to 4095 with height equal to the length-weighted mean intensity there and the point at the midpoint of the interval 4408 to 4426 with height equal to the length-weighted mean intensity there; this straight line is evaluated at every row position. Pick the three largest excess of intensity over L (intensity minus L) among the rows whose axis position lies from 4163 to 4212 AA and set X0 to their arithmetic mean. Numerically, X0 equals 2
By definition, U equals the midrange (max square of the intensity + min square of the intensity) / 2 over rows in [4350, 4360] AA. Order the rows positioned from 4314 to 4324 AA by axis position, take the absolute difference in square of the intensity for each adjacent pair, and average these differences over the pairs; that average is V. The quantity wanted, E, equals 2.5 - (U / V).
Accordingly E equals -4.3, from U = 2385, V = 348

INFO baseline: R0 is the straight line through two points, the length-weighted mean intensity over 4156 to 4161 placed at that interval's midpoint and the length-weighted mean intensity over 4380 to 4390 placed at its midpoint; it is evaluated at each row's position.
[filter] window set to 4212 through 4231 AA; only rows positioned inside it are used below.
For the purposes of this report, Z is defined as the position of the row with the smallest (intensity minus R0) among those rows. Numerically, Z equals 4224.21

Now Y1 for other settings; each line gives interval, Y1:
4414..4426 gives 222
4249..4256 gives 138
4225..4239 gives 254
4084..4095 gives 205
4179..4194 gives 272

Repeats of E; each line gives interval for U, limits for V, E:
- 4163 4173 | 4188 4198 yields -8.0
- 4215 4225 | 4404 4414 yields -10.0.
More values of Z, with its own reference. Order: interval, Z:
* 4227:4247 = 4233.94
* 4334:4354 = 4336.56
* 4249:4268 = 4257.41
